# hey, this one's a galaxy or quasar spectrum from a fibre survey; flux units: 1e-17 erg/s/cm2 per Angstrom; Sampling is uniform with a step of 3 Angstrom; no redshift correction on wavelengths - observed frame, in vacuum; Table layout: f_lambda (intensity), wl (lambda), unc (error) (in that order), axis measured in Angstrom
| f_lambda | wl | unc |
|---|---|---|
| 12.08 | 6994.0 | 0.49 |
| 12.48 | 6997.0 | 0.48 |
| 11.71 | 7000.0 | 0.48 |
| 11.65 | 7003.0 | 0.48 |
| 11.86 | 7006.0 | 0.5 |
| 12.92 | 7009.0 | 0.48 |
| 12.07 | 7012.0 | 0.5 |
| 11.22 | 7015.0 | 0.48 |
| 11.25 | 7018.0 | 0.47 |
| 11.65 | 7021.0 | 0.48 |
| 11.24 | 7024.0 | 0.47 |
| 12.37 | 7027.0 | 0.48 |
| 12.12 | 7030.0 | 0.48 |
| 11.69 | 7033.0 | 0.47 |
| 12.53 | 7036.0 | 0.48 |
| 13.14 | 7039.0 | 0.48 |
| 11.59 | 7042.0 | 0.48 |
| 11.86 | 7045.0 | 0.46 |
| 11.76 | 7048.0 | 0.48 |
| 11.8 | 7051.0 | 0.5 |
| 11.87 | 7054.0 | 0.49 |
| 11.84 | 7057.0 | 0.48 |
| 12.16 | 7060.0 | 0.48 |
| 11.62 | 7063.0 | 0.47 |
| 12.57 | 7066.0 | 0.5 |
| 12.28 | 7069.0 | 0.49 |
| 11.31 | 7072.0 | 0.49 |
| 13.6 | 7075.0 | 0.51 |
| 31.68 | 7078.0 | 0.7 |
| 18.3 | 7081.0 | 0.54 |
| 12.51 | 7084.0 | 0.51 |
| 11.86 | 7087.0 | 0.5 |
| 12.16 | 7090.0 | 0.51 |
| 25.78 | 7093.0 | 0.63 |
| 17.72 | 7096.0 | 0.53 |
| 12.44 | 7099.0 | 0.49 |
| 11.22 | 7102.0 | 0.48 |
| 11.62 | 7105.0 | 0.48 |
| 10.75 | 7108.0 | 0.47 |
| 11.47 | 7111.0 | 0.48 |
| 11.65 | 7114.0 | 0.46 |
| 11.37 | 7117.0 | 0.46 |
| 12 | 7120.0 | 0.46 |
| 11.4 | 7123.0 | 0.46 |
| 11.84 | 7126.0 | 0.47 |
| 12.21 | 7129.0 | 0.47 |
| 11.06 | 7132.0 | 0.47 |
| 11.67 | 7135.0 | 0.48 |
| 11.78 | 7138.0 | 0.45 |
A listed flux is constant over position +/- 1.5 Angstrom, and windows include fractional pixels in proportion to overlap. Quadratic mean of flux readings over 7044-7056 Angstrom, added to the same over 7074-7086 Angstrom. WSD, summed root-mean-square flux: 32.3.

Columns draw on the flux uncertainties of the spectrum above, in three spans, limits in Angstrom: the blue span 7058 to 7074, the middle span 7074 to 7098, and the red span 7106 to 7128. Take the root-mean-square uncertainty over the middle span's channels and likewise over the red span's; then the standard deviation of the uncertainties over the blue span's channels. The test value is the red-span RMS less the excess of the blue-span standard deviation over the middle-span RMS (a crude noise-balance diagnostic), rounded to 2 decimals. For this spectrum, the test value 1.01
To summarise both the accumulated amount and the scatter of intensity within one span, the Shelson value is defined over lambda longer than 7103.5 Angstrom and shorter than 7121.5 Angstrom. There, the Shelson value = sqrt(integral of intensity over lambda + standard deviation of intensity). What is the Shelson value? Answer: 14.4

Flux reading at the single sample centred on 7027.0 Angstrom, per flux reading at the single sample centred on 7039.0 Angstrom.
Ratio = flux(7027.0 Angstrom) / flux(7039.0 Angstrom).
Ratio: 0.94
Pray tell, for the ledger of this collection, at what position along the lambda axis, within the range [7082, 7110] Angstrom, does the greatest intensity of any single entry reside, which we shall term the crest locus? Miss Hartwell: 7093.0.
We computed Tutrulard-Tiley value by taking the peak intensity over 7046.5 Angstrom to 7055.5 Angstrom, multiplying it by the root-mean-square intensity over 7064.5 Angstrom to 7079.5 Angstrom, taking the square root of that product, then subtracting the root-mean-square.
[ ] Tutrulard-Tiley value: -3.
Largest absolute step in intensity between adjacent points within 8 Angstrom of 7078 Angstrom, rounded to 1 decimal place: 18.1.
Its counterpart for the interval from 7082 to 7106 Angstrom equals 13.6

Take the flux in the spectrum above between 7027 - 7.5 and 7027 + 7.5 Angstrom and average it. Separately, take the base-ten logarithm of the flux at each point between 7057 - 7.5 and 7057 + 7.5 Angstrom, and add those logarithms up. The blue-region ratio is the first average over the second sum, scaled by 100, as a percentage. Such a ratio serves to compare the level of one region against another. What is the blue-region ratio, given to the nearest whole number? 220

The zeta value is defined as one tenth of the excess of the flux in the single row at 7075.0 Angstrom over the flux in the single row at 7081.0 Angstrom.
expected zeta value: -0.47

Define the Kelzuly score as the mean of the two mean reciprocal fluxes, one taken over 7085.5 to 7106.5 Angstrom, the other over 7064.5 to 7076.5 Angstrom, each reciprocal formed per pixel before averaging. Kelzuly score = 0.0773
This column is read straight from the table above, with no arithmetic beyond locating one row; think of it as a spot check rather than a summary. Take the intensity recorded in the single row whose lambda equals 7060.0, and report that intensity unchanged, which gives 12.16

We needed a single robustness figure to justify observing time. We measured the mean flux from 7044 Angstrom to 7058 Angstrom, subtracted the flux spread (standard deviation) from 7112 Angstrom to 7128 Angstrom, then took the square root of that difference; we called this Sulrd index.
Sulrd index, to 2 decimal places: 3.40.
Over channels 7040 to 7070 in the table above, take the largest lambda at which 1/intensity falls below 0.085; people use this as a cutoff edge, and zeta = 7069.0 Angstrom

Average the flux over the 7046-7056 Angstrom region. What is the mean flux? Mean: 11.8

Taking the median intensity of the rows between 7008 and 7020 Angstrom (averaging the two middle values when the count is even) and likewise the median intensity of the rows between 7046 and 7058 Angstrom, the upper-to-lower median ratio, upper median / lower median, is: 1.01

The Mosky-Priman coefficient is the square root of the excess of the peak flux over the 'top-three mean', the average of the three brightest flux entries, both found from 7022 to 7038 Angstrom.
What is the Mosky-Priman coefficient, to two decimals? 0.44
